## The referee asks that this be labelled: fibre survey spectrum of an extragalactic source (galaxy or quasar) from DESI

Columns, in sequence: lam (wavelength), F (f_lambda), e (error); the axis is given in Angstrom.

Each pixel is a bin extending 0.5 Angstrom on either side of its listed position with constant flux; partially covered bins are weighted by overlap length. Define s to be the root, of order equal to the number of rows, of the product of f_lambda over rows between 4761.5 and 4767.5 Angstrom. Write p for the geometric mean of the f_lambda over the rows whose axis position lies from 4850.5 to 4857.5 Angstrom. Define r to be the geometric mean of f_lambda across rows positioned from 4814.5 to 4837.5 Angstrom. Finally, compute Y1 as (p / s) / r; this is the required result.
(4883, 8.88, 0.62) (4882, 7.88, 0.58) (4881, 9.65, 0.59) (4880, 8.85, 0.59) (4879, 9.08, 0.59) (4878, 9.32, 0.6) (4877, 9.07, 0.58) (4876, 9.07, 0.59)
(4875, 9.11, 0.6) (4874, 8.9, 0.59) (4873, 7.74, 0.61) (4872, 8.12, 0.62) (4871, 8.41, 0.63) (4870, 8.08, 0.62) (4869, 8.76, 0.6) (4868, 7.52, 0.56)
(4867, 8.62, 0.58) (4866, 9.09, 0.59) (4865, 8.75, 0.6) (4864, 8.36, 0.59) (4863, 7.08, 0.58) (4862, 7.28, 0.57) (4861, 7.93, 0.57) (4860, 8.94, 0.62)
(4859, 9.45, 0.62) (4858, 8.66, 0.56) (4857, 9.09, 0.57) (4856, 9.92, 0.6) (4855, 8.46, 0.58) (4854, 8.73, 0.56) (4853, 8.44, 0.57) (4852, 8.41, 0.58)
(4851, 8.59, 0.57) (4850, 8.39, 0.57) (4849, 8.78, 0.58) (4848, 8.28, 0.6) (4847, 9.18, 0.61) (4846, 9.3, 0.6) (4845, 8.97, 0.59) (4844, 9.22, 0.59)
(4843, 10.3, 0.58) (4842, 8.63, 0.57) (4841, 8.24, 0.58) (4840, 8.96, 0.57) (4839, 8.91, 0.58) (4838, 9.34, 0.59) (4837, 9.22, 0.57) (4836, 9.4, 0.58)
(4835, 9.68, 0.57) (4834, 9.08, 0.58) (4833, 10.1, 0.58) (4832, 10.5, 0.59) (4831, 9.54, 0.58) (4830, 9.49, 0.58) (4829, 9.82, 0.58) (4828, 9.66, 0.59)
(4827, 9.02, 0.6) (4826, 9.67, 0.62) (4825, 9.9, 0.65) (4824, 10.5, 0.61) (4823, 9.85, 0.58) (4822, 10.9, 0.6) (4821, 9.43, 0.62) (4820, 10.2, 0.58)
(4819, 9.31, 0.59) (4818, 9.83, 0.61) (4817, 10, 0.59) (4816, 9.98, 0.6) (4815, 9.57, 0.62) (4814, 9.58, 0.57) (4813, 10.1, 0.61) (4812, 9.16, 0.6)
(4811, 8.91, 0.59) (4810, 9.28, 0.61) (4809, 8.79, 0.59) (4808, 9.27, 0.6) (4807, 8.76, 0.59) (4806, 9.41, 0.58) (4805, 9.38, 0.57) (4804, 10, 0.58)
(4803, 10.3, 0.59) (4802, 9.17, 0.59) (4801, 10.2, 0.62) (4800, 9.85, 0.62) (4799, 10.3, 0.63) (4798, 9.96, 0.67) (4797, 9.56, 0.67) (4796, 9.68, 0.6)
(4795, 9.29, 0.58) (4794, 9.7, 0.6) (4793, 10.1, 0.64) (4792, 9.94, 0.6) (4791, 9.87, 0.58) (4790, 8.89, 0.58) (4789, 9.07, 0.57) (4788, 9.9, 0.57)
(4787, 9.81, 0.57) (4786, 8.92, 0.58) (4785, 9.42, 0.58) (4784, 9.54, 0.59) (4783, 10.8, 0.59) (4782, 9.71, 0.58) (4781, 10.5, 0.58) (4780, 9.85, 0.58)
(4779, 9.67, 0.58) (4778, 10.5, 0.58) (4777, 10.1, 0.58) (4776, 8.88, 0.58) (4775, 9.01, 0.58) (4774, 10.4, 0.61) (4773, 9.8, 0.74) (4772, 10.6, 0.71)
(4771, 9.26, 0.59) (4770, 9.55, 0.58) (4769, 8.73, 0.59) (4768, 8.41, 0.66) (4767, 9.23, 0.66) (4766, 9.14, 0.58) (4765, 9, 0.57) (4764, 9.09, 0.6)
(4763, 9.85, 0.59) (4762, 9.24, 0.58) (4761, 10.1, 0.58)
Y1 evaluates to 0.097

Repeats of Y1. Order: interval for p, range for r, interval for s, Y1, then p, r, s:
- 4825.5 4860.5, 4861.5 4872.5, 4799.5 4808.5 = 0.117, 9.14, 8.16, 9.6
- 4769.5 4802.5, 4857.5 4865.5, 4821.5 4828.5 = 0.119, 9.74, 8.27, 9.9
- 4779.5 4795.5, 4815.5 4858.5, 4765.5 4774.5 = 0.110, 9.69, 9.32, 9.4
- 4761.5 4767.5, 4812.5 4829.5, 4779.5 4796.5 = 0.097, 9.25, 9.83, 9.7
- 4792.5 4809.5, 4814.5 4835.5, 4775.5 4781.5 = 0.099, 9.62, 9.80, 9.9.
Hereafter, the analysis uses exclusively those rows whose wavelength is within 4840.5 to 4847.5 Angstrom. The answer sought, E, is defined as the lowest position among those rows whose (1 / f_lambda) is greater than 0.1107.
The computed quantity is 4841 Angstrom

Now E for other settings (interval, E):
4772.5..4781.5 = 4775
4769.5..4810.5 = 4775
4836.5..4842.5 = 4839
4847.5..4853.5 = 4848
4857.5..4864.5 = 4858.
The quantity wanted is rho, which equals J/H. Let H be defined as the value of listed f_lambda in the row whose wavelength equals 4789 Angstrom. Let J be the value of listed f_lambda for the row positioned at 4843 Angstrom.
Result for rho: 1.14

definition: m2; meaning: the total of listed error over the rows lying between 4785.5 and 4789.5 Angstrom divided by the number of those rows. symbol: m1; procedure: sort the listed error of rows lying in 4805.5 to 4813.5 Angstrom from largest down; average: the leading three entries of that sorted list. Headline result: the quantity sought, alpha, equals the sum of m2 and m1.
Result 1.18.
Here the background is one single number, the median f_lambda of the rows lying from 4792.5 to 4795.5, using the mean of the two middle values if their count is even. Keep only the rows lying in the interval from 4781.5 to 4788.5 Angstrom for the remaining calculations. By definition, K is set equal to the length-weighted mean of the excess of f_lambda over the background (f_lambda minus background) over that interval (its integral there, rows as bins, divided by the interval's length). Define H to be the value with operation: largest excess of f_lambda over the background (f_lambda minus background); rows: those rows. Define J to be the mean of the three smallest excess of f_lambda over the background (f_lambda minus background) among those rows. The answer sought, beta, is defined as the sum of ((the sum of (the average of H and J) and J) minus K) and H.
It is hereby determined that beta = 1.0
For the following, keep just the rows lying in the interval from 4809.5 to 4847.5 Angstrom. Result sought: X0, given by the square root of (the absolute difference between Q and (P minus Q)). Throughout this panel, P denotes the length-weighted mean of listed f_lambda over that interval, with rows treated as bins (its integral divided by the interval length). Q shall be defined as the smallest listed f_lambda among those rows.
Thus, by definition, 2.63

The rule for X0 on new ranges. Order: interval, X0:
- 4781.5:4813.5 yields 2.82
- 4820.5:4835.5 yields 2.87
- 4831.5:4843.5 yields 2.67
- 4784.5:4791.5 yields 2.89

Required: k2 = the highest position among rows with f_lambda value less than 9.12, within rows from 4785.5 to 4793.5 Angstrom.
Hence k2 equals 4790 Angstrom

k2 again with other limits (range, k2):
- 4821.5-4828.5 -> 4827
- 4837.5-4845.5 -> 4845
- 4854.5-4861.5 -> 4861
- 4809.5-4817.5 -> 4811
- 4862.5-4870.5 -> 4870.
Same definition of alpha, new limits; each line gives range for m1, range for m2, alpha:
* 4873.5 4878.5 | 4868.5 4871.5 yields 1.21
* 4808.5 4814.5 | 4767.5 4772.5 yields 1.23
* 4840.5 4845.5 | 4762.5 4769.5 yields 1.19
